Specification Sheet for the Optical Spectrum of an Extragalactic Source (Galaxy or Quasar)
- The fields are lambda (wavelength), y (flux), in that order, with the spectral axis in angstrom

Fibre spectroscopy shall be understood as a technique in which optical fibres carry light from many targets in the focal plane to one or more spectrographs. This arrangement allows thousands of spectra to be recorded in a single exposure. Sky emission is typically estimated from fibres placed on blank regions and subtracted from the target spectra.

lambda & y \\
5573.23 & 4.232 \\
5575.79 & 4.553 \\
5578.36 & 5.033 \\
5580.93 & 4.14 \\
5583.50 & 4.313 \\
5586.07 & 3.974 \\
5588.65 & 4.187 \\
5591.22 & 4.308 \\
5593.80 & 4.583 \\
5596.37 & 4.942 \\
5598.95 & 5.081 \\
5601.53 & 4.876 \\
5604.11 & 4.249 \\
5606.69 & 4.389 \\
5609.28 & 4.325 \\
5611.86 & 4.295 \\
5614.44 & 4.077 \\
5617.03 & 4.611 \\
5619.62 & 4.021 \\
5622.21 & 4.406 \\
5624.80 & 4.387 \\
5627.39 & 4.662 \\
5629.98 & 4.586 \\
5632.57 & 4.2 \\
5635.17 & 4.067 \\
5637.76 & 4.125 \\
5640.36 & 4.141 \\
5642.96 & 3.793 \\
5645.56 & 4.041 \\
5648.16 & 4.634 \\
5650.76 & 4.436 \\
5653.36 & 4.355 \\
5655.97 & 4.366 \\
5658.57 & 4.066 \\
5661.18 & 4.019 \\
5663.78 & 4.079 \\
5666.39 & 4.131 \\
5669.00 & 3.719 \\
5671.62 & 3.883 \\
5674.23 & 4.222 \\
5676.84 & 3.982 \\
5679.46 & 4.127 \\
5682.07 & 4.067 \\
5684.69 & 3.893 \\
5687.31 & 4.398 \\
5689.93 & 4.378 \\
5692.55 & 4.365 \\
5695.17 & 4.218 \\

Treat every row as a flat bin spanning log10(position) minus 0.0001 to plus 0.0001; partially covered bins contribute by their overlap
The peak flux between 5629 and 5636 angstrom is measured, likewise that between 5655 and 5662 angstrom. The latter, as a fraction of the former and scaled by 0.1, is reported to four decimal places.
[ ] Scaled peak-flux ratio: 0.0952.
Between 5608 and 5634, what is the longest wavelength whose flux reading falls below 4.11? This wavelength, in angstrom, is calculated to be 5619.62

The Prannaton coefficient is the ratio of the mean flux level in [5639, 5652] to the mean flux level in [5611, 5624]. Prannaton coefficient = 0.98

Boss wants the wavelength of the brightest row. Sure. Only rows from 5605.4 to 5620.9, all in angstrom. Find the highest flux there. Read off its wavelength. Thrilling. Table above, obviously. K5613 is 5617.03 angstrom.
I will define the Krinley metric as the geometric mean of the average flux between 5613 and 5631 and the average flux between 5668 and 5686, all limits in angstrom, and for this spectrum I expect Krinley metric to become 4.18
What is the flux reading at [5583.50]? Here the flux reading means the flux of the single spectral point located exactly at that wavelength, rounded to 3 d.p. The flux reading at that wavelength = 4.313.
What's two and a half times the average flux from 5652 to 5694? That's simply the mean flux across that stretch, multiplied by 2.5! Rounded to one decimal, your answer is 10.3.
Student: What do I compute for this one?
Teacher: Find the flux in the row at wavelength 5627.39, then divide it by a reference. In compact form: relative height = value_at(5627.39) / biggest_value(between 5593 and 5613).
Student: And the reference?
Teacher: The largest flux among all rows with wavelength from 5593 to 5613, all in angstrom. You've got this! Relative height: 0.92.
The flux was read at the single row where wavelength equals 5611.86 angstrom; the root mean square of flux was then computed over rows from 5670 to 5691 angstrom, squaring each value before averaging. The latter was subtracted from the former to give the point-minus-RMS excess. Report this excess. 0.17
